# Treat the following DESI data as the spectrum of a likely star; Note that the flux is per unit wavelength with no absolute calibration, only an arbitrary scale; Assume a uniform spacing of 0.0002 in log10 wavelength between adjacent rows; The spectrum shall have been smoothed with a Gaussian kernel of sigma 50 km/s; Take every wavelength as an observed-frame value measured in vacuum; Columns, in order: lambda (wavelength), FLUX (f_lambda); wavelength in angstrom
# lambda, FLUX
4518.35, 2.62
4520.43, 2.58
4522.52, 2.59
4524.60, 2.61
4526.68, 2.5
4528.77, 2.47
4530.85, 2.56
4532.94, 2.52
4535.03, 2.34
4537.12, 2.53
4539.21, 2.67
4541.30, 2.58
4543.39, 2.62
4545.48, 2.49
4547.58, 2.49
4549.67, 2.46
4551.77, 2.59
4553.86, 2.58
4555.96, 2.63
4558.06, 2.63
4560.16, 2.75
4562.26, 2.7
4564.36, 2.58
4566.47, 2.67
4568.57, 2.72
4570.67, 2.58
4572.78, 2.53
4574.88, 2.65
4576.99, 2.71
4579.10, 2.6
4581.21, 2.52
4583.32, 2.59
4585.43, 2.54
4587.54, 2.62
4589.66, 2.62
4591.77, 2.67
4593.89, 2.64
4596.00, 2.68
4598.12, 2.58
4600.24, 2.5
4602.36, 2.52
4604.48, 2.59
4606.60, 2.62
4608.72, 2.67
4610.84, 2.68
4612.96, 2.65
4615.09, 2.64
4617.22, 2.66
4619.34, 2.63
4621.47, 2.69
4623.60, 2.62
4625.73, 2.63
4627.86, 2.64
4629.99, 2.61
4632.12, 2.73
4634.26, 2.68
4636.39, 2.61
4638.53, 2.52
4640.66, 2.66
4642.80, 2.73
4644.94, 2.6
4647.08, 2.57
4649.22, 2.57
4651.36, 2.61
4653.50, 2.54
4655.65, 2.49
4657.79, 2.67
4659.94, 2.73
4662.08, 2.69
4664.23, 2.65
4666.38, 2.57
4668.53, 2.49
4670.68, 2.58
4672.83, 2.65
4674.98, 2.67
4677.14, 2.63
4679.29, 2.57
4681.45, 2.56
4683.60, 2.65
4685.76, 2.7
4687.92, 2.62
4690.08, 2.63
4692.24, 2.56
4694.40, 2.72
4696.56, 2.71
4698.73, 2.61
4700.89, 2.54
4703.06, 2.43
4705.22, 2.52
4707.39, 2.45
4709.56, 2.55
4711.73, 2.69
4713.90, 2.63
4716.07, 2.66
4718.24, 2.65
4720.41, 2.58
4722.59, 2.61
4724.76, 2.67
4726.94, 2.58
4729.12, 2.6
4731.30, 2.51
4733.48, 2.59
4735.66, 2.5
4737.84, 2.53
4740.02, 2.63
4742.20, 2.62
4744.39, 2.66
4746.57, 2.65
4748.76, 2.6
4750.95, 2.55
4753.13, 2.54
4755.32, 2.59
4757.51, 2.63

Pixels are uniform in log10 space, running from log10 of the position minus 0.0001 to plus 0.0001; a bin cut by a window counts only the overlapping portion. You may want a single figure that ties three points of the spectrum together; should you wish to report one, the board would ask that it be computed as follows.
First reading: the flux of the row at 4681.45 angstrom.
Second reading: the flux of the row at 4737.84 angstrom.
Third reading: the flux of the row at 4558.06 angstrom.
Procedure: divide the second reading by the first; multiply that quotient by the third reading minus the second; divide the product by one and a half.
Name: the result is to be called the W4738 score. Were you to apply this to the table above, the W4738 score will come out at 0.07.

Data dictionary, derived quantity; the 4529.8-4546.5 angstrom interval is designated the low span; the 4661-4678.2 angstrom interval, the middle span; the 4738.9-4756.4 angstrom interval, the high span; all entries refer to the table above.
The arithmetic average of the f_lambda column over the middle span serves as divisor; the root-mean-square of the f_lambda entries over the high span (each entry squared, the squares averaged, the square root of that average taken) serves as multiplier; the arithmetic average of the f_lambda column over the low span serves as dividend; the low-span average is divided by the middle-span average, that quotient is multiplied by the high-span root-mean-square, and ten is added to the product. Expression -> 12.5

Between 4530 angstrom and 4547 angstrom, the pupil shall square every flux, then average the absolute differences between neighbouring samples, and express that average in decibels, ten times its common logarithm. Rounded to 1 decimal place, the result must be -2.3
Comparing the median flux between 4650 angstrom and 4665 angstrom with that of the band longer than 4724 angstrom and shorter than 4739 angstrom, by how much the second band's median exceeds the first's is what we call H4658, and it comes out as -0.07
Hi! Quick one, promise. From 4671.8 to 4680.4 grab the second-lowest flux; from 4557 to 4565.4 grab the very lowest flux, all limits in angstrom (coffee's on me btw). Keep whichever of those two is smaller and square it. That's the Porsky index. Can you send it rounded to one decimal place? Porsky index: 6.7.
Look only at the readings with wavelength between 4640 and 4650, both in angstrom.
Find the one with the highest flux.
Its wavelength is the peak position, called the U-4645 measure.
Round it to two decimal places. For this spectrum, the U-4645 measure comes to 4642.80 angstrom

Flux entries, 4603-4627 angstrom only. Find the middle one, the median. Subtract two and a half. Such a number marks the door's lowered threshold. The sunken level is 0.140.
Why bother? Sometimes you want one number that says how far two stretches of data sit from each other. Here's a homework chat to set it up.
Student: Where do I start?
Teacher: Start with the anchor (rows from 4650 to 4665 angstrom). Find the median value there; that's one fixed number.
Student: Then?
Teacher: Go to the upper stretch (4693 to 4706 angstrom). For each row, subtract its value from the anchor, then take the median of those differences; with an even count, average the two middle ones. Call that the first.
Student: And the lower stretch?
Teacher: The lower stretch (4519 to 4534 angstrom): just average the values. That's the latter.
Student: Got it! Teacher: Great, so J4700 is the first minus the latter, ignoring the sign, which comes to 2.47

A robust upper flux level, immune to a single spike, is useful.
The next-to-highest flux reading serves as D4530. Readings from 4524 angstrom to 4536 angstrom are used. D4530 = 2.56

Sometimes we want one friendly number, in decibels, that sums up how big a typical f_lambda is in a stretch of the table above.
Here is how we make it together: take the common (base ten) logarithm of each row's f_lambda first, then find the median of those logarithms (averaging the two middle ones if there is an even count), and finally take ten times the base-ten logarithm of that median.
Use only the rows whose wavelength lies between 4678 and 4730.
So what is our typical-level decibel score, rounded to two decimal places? -3.80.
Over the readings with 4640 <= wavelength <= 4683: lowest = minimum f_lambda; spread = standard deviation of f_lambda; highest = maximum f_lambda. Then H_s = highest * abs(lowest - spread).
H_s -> 6.61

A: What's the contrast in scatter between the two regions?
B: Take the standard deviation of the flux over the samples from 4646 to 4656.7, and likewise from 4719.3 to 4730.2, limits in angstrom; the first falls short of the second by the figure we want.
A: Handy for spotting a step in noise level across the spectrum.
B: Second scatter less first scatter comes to -0.01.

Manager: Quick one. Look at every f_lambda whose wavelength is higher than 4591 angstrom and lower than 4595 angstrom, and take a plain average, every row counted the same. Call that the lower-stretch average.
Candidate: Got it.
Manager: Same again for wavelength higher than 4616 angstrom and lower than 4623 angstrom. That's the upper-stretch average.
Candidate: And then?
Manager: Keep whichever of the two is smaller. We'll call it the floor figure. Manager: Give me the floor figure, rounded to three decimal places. 2.655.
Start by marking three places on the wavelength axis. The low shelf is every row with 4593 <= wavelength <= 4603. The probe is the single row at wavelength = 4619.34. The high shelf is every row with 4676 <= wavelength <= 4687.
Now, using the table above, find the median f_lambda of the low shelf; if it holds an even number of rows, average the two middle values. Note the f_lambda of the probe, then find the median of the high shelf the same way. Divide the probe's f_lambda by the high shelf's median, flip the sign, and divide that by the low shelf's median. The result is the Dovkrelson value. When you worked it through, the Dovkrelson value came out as -0.388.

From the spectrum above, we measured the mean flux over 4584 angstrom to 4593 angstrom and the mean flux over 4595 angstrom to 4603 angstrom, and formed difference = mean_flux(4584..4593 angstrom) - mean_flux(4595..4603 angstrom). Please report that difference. 0.04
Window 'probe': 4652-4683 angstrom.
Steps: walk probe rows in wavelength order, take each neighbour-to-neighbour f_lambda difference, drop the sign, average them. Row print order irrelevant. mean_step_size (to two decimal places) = 0.06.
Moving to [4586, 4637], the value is 0.04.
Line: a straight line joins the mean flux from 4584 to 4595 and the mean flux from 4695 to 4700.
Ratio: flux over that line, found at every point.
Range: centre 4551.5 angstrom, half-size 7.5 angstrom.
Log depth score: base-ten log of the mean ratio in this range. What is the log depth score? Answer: -0.008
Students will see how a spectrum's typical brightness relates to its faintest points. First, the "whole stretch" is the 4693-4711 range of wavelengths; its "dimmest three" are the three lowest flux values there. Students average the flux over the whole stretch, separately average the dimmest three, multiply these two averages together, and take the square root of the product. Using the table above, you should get 2.52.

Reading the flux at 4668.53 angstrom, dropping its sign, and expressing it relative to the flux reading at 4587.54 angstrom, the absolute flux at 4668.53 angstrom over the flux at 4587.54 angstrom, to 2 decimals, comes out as 0.95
